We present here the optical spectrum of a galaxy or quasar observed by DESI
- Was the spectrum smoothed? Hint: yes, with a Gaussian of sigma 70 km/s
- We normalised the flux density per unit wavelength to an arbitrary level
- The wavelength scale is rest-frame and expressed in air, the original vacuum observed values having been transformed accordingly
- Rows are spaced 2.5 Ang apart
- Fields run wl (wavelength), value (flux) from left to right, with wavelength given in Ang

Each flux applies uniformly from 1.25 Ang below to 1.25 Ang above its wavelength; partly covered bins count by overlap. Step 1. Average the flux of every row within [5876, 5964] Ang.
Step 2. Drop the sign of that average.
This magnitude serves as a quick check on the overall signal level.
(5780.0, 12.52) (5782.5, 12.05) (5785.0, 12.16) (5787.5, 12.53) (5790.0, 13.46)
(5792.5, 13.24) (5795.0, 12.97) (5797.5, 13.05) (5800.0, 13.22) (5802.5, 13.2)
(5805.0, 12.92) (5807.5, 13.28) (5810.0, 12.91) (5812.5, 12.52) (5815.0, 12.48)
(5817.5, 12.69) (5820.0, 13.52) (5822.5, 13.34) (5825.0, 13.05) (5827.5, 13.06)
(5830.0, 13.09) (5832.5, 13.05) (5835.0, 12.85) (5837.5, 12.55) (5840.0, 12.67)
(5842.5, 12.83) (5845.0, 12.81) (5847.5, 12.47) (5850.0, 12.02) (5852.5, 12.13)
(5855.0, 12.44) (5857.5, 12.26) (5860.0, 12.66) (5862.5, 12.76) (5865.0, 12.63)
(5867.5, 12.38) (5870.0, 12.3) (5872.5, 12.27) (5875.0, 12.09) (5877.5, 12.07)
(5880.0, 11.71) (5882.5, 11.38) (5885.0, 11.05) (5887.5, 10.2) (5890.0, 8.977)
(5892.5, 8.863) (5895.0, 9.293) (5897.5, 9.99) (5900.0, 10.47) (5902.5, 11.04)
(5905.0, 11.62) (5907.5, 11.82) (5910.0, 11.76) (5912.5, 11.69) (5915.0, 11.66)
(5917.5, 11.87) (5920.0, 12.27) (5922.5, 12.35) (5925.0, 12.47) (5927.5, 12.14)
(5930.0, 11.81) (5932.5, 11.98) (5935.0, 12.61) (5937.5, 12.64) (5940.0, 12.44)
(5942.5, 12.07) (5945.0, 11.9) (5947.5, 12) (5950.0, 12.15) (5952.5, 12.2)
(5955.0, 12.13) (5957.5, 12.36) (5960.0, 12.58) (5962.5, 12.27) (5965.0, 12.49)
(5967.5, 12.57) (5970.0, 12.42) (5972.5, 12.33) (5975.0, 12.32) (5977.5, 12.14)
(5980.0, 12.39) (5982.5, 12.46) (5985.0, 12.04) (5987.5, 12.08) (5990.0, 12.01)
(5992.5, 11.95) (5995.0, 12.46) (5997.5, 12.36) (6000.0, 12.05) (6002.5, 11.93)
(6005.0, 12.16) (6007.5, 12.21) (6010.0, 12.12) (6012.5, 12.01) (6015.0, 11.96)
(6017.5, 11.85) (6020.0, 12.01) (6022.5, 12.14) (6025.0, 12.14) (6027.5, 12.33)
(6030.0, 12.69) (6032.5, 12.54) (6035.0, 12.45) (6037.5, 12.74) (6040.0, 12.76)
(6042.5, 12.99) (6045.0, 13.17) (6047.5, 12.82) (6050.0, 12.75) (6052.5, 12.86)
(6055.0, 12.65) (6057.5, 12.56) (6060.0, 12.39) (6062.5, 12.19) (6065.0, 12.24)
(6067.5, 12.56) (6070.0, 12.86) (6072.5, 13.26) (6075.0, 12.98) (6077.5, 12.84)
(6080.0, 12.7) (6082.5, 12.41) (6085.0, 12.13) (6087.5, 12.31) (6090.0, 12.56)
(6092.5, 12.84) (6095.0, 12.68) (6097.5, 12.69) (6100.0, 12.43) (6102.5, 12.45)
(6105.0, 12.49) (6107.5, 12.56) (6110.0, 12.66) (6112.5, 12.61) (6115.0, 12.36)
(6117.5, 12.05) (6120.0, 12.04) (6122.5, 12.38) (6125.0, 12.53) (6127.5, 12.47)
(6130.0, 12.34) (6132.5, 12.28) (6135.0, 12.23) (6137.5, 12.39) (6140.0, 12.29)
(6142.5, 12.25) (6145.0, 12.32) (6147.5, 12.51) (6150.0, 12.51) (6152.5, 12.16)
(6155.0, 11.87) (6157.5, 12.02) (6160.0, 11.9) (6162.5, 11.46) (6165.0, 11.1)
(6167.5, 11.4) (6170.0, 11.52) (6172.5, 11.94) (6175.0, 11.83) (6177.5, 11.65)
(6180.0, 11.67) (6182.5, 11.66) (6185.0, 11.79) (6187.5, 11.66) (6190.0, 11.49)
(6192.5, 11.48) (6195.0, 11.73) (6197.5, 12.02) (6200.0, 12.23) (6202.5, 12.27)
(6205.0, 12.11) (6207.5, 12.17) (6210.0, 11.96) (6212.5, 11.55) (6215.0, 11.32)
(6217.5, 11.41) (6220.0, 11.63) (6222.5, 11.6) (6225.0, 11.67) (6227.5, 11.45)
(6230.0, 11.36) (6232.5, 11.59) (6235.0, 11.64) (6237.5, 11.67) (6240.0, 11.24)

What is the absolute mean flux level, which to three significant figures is 11.6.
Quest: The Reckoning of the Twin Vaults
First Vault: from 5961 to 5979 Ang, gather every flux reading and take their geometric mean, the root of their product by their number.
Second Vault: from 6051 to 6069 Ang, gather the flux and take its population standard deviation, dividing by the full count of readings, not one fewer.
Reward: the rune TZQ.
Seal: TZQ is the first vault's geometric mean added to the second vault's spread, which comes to 12.6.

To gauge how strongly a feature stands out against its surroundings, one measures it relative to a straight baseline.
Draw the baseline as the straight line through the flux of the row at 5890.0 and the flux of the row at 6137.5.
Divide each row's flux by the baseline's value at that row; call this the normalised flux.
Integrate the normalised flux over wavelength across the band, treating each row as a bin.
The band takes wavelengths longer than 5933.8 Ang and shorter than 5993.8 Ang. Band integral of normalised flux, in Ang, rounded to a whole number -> 74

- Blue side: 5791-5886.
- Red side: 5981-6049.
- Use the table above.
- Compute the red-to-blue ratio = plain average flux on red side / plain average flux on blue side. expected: 0.97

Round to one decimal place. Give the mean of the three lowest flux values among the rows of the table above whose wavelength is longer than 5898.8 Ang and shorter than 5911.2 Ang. 11.0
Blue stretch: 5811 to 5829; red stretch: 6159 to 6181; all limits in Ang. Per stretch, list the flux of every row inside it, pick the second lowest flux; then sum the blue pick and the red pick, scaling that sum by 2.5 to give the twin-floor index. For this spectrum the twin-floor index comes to 59.8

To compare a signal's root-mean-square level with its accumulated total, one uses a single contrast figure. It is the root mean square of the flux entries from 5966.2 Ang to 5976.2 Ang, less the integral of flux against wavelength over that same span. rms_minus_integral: -112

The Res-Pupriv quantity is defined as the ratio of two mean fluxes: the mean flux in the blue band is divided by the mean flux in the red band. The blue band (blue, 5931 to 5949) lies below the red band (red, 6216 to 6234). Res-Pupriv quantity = 1.06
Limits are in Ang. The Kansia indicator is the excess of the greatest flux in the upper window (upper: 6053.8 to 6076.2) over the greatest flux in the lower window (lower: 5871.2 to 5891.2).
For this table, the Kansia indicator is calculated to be 1.0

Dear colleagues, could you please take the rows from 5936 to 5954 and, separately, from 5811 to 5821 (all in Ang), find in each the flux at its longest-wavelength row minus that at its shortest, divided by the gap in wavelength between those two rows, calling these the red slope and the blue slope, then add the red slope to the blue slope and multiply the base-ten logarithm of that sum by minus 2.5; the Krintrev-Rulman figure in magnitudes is 2.5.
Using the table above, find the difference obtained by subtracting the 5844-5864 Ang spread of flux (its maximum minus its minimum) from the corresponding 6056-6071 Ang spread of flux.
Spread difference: -0.12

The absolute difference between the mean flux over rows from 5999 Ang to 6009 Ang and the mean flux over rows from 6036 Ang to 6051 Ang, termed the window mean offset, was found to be 0.78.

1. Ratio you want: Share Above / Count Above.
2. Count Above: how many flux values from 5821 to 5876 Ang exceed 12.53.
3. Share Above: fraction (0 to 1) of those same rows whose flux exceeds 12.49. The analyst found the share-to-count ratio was 0.045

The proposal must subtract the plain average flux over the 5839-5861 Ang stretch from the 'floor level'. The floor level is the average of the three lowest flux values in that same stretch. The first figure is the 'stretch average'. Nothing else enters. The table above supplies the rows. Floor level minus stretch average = -0.34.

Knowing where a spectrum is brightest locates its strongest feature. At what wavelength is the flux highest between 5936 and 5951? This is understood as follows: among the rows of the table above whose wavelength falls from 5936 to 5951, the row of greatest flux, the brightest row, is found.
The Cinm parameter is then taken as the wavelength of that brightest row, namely 5937.5 Ang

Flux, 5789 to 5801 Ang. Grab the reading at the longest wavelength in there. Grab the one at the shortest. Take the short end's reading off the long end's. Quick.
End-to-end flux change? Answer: -0.2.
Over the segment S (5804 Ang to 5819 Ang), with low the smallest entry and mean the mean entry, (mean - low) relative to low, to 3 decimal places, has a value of 0.026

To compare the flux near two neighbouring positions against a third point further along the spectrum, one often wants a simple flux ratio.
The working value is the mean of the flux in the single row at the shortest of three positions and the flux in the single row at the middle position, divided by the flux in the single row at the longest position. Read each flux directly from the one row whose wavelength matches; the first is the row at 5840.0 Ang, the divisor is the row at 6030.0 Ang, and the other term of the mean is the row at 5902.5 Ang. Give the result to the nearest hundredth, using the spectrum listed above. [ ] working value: 0.93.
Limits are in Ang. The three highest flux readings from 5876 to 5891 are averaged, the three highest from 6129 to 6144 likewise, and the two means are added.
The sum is 24.1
